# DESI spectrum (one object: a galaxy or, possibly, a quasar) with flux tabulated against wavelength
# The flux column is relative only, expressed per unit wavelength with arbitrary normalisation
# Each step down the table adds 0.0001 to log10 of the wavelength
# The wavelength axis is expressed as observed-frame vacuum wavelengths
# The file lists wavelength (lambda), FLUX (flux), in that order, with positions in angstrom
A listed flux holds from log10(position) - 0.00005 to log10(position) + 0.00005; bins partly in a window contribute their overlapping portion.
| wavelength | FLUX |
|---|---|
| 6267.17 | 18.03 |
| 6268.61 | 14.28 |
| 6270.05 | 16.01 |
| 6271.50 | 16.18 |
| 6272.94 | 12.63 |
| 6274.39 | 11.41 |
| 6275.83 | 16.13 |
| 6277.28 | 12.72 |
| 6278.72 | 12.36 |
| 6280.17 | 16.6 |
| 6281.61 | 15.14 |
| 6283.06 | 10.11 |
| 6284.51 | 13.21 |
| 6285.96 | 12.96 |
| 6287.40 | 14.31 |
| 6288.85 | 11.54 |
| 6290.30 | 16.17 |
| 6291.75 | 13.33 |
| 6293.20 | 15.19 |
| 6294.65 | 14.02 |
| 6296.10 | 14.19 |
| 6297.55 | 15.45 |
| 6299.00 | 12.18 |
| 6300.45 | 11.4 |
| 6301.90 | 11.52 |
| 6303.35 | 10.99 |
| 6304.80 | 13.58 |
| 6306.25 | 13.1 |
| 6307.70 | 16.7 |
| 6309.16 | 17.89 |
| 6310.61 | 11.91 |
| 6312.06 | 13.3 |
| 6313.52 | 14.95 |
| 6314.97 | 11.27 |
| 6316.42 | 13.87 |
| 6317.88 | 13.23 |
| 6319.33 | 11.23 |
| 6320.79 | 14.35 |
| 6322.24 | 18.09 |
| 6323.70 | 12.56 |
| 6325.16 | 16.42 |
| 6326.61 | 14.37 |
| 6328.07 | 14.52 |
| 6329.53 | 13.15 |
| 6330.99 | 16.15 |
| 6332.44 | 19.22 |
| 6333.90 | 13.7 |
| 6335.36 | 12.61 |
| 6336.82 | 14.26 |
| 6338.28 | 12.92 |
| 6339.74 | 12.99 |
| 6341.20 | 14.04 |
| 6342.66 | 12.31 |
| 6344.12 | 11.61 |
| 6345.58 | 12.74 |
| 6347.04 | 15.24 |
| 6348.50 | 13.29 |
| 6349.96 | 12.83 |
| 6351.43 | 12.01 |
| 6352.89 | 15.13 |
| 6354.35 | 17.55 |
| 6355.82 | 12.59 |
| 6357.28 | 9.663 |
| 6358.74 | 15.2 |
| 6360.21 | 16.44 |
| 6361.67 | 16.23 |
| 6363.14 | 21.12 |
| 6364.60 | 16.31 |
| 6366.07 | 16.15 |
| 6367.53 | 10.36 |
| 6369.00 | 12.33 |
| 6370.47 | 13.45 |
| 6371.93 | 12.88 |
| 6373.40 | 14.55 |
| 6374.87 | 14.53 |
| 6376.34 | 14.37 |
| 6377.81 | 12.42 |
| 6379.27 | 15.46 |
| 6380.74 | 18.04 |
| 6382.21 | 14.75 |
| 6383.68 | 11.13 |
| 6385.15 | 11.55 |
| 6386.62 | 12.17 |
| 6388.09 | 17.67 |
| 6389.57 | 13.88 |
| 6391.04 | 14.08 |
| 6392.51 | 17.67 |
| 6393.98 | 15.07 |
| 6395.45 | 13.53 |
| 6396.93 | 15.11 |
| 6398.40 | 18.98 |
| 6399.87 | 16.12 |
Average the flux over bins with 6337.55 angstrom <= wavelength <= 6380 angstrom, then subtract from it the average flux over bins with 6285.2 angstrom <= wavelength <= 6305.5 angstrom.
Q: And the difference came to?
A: 0.68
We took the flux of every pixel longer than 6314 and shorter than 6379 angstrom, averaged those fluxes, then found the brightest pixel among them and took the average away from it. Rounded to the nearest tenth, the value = 7.0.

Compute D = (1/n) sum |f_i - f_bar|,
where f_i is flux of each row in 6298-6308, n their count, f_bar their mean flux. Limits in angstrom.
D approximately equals 1.4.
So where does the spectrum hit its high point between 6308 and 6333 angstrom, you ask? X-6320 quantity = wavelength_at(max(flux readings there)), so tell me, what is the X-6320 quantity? 6332.44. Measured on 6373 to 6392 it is 6380.74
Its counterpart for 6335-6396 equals 6363.14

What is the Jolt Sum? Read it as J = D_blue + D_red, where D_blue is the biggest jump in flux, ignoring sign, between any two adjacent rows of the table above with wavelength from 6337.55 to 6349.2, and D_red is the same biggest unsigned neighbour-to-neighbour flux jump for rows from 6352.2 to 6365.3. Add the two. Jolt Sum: 8.0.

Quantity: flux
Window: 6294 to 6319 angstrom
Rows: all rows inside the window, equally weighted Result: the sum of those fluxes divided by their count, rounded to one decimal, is 13.5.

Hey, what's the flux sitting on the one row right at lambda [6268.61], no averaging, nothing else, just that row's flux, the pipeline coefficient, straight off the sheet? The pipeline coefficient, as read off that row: 14.28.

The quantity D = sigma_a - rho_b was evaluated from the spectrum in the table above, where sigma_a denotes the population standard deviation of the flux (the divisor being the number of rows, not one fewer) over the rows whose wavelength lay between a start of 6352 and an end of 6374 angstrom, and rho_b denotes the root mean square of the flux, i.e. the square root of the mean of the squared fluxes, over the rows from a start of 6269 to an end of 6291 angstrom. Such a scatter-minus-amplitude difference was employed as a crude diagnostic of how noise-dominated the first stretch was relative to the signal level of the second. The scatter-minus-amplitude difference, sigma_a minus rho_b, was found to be -11.2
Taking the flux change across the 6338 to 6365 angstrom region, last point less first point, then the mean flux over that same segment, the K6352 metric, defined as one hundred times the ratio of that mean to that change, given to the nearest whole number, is 420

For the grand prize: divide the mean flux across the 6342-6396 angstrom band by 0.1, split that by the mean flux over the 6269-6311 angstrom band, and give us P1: 10.3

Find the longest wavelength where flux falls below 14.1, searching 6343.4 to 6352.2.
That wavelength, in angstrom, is 6351.43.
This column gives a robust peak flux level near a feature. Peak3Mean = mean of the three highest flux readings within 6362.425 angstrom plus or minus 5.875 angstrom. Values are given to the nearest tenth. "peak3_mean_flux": 18.0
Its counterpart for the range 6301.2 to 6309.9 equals 16.1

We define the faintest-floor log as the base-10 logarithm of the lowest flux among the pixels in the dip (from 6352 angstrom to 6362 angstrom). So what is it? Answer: 0.99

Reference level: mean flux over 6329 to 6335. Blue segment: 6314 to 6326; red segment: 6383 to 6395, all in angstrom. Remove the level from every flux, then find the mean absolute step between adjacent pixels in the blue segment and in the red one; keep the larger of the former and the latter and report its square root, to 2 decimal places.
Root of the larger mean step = 1.75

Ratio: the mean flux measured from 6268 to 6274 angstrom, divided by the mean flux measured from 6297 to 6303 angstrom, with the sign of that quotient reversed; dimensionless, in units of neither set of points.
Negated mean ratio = -1.17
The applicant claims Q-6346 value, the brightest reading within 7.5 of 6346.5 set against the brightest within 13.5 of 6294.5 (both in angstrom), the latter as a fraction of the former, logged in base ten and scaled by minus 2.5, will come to -0.10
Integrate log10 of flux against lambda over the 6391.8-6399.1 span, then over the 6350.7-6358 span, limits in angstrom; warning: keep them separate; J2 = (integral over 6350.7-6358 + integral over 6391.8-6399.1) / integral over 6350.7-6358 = 2.08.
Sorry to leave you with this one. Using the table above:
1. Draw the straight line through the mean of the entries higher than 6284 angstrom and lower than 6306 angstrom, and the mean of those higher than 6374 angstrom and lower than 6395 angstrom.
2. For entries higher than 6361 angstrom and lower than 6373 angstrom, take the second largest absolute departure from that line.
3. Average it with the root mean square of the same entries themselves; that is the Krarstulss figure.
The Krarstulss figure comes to 9.5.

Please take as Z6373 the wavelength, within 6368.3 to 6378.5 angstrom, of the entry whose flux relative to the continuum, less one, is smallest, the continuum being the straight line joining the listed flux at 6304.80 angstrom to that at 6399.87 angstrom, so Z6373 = 6377.81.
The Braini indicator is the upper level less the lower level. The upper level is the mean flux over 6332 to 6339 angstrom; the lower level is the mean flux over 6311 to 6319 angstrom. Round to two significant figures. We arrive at 1.2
